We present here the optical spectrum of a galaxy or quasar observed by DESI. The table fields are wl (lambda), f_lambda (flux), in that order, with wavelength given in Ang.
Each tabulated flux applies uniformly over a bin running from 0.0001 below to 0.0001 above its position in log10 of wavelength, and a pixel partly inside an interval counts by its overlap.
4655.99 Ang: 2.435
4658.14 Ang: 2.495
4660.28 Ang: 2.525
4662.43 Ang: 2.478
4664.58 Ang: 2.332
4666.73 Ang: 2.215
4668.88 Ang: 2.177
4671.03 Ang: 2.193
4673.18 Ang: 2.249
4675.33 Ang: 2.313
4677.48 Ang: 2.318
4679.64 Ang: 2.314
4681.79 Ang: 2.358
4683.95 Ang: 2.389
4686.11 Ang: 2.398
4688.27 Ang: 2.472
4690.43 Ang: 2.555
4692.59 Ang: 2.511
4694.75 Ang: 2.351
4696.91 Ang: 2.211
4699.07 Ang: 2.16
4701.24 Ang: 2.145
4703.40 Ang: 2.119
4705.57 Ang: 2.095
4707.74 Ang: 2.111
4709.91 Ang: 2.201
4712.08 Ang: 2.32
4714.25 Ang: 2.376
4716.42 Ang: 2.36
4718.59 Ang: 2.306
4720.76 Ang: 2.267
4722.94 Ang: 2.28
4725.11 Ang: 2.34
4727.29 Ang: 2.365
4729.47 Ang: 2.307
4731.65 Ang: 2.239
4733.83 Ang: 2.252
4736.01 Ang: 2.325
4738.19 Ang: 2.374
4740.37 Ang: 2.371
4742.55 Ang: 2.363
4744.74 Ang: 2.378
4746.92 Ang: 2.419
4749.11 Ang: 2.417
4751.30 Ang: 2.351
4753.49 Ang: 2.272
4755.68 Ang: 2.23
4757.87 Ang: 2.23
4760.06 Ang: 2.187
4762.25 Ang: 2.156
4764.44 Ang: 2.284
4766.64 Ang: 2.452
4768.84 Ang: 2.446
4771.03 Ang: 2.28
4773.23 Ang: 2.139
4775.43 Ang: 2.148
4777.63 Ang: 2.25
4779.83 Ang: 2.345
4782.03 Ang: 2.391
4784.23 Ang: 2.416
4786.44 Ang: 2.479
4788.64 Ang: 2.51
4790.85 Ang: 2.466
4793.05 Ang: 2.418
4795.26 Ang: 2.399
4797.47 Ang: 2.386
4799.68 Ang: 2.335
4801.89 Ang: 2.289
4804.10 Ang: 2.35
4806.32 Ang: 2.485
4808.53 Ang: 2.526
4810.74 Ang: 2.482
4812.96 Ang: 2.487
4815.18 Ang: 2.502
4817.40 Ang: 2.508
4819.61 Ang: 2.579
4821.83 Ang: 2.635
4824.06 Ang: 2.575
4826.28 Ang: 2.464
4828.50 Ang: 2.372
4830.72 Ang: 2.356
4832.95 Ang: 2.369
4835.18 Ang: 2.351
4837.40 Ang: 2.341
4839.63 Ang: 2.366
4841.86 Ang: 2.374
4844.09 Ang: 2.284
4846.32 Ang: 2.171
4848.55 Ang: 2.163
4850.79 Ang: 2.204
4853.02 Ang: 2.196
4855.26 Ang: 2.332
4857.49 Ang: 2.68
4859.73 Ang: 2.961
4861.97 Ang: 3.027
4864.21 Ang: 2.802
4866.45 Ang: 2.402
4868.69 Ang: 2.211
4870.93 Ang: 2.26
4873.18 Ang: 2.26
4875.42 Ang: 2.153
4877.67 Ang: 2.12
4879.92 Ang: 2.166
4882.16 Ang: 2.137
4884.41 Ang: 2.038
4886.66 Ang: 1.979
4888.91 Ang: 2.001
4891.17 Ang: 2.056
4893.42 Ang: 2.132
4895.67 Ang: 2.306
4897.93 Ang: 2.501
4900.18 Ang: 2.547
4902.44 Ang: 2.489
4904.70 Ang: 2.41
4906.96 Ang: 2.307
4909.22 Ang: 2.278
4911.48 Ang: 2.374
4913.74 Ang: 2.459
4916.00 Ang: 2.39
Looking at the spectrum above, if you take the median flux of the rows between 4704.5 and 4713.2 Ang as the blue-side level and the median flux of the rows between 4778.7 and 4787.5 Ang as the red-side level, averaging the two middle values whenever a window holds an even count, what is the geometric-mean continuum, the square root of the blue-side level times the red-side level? 2.28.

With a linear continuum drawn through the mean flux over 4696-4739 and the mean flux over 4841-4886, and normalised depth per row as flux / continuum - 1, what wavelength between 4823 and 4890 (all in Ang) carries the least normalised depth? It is 4886.66 Ang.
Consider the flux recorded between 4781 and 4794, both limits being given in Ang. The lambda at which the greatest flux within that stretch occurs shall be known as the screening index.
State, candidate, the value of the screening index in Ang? 4788.64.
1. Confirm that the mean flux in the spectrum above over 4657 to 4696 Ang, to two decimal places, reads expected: 2.37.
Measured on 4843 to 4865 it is 2.48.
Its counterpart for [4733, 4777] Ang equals 2.30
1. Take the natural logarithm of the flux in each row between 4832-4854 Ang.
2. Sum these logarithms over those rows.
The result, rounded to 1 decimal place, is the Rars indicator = 8.2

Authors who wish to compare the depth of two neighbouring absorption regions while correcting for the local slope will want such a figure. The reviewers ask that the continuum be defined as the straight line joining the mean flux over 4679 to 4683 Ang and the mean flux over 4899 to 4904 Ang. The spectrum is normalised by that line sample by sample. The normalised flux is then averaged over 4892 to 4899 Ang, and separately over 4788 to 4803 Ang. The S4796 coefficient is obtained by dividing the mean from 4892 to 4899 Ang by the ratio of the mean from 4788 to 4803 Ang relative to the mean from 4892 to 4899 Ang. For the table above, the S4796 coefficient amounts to 0.86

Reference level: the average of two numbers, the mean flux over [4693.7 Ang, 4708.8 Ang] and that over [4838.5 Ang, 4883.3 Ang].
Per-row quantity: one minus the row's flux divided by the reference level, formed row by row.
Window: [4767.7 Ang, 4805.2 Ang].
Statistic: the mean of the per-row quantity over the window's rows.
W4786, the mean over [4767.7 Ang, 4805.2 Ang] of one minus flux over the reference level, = -0.039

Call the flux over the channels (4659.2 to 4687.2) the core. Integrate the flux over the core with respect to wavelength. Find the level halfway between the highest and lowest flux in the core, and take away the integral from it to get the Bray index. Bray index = -62.8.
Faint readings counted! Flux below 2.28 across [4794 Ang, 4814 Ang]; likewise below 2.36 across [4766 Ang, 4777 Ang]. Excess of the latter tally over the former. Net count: 3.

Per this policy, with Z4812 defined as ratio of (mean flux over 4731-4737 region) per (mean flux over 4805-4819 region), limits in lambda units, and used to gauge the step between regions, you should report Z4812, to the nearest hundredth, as 0.91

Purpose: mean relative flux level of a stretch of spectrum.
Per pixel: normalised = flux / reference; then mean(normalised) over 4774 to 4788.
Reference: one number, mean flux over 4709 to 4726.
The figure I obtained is 1.01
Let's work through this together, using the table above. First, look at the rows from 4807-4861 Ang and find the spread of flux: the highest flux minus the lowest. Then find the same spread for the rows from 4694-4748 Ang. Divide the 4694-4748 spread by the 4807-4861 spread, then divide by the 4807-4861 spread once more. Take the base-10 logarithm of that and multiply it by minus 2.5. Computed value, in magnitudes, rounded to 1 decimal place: 0.7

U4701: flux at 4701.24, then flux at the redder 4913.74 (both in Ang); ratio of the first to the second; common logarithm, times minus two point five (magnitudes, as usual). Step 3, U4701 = 0.15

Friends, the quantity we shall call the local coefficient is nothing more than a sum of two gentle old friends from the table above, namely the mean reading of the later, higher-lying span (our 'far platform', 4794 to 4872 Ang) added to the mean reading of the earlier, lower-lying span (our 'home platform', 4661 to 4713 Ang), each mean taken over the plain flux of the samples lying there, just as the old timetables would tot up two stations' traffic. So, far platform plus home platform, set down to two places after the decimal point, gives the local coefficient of 4.73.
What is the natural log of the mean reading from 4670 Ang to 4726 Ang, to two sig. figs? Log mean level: 0.83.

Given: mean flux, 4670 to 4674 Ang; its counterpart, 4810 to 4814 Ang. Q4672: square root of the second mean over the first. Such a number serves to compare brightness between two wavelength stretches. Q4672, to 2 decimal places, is 1.06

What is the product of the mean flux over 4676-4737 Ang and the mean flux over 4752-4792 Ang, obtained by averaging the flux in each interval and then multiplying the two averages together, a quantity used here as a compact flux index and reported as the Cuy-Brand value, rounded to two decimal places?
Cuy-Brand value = 5.33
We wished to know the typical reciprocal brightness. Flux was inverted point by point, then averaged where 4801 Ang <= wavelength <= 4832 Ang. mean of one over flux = 0.405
